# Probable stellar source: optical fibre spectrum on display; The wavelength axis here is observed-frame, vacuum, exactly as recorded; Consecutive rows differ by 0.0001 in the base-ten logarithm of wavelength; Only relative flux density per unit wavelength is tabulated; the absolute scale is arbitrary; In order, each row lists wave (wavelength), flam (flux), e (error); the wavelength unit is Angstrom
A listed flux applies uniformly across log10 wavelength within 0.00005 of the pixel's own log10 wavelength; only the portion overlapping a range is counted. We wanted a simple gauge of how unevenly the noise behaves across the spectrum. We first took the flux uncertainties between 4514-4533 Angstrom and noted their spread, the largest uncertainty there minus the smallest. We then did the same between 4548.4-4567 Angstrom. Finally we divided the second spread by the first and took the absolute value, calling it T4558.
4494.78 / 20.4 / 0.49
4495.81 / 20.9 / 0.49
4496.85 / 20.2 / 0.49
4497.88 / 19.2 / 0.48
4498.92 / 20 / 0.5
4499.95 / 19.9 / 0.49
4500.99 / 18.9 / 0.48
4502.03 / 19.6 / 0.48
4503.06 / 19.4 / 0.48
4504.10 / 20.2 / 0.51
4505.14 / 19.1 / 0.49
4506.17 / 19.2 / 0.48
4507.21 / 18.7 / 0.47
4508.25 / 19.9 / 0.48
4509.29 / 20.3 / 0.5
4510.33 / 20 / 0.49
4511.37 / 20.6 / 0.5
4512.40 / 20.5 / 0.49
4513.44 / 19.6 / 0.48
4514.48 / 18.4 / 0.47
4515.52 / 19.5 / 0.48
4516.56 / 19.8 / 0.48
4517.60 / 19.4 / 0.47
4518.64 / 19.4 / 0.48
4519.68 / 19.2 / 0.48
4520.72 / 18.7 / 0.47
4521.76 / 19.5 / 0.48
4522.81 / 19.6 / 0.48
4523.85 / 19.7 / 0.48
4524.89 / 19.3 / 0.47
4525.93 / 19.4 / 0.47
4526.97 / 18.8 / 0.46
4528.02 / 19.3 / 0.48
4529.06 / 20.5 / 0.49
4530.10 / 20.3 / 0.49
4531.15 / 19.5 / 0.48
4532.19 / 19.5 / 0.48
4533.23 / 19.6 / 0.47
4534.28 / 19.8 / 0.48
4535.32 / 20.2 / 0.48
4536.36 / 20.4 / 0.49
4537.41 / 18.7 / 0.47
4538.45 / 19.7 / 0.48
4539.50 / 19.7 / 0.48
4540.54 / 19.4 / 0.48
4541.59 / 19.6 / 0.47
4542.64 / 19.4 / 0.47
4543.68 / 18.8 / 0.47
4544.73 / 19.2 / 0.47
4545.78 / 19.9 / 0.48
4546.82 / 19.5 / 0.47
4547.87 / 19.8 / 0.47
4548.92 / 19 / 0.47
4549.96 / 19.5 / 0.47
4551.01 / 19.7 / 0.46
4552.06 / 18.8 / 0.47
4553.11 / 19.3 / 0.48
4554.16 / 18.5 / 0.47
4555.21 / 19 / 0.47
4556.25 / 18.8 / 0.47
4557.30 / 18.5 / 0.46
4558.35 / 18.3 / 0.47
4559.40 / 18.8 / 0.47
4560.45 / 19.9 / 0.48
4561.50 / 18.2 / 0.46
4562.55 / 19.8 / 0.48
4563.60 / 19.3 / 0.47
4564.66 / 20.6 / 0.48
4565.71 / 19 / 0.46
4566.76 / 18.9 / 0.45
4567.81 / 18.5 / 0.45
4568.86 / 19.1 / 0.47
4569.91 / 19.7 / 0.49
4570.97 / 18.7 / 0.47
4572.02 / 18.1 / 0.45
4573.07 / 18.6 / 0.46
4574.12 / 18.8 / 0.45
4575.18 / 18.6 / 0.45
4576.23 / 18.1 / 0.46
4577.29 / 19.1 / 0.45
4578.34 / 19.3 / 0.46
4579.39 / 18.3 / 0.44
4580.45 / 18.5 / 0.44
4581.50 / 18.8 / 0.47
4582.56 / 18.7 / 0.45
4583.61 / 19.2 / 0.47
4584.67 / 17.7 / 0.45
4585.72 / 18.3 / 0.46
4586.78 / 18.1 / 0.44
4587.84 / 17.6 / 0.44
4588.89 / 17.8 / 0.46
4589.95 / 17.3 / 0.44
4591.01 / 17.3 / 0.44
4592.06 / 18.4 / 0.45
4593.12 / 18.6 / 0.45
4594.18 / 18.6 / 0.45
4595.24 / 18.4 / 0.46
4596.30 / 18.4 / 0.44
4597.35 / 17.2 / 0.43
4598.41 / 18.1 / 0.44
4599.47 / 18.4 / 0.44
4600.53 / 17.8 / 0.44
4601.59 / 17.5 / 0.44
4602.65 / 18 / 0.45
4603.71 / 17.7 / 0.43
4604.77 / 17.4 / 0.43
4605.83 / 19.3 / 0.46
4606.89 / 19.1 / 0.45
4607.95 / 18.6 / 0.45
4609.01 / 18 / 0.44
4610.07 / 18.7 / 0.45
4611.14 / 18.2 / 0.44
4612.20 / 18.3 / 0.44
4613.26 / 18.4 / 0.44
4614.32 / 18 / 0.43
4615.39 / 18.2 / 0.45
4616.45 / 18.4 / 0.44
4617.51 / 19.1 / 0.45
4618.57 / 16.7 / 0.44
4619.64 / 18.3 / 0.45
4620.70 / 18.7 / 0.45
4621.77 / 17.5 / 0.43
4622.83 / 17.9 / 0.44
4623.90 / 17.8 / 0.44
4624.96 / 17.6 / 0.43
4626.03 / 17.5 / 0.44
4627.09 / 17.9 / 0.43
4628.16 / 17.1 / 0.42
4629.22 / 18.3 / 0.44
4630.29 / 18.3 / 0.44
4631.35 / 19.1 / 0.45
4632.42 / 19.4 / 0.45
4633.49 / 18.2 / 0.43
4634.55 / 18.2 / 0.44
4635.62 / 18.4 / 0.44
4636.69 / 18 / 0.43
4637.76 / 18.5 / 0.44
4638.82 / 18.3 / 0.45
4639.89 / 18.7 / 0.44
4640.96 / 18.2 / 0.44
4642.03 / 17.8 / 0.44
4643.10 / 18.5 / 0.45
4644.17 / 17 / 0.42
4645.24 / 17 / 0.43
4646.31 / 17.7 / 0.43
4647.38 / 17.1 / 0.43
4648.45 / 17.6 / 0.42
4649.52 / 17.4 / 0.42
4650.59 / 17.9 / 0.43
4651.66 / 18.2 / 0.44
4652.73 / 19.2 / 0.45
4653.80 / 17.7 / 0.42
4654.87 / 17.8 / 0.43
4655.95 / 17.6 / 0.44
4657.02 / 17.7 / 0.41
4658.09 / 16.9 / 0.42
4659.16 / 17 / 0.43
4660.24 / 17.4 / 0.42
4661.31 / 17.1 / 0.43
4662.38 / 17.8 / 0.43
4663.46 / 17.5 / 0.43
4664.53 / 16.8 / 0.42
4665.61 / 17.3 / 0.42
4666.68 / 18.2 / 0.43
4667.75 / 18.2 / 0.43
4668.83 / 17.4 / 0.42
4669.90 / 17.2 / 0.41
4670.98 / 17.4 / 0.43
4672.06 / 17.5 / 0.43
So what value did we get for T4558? 1.0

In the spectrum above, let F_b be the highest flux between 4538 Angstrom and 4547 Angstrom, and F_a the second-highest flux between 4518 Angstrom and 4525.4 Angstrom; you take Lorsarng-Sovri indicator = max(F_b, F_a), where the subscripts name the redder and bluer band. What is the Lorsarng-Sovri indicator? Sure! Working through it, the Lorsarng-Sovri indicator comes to 19.9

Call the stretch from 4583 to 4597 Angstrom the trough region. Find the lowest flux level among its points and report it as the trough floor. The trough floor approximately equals 17.3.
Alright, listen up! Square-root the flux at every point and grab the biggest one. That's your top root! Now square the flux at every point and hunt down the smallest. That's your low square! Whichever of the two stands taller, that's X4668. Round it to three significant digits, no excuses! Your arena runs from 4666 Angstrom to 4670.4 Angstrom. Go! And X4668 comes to 296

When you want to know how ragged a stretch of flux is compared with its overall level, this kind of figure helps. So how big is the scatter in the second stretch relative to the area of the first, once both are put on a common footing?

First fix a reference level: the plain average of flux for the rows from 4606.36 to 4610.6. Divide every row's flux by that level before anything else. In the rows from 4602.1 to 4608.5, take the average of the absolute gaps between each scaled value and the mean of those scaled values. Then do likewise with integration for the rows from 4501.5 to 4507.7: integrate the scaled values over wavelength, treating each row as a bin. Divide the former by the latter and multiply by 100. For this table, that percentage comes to 0.54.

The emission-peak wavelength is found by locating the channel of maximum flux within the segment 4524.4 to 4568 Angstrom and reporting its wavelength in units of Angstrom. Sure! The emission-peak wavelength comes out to 4564.66 Angstrom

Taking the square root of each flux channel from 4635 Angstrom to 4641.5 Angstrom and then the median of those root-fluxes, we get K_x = 4.28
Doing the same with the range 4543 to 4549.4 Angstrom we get 4.40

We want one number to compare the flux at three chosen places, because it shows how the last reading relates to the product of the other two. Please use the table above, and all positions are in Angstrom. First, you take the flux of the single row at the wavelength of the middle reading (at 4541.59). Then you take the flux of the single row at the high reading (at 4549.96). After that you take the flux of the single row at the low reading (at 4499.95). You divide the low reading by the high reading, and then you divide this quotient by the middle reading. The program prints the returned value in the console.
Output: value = 0.0521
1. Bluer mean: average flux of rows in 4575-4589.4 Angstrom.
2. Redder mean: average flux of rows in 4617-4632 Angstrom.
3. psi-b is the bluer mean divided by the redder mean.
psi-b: 1.025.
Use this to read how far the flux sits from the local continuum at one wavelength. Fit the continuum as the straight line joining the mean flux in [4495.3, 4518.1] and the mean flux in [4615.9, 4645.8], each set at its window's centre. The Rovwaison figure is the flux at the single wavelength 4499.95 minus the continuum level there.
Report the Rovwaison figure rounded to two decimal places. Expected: 0.12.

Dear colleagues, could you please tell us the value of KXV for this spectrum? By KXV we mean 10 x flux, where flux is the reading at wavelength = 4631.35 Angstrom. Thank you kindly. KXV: 191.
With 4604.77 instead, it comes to 174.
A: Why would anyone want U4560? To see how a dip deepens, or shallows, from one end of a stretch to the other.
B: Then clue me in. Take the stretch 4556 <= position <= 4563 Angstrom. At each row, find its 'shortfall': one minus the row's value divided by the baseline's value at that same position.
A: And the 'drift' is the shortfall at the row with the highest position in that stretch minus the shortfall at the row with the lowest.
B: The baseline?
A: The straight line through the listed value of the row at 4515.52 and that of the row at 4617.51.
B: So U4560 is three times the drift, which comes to -0.16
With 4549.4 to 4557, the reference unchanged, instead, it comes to 0.10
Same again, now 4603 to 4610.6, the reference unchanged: -0.16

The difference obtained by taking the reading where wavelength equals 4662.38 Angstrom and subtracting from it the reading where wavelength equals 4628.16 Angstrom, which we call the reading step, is 0.7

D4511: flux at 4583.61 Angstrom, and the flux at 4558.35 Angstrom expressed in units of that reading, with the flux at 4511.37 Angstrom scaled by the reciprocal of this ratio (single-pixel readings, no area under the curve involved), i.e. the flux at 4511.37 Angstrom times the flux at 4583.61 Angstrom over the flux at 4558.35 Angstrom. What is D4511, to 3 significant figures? 21.6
